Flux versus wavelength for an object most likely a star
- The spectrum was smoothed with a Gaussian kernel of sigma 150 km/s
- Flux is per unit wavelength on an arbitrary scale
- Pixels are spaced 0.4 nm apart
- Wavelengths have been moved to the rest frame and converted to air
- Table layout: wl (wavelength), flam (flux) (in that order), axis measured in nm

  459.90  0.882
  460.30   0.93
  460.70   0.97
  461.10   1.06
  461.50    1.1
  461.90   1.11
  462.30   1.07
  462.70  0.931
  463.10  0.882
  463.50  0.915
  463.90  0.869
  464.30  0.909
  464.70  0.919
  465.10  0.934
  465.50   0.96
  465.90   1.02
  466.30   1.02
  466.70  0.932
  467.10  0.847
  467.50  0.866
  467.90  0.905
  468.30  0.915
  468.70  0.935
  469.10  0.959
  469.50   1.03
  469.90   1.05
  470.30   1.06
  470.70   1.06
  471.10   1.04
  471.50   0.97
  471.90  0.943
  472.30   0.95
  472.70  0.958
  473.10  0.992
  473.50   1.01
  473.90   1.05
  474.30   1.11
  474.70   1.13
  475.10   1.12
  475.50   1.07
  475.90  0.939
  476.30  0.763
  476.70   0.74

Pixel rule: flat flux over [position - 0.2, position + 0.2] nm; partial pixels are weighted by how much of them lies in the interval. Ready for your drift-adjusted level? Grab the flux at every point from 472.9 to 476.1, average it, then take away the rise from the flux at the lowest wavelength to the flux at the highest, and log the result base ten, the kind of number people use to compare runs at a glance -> 0.04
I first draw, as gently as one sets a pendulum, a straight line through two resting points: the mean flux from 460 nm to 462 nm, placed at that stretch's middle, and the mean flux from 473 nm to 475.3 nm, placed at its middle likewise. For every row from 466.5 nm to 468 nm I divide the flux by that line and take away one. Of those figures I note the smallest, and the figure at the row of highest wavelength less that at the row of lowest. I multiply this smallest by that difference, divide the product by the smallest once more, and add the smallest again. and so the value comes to -0.22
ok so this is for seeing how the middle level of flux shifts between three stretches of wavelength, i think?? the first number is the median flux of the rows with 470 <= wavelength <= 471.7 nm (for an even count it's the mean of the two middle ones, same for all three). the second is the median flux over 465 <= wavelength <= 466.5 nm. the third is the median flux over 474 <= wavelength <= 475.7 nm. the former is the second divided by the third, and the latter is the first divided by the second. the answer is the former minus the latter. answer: -0.2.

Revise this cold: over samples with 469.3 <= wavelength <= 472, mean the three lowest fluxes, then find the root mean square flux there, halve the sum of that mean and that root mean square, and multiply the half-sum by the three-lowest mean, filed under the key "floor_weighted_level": 0.98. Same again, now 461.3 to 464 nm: 0.83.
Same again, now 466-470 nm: 0.79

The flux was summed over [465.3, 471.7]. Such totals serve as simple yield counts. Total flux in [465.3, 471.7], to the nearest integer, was 16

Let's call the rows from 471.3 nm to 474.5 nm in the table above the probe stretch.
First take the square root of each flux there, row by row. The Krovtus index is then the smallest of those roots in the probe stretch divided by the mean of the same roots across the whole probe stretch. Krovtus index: 0.972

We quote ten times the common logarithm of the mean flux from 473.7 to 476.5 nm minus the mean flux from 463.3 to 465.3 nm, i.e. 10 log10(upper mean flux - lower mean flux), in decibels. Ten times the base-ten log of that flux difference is -9.3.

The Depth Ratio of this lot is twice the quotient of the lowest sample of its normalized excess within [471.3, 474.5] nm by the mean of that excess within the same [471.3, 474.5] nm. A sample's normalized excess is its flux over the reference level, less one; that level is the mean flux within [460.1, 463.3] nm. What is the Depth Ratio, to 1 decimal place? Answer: 14.5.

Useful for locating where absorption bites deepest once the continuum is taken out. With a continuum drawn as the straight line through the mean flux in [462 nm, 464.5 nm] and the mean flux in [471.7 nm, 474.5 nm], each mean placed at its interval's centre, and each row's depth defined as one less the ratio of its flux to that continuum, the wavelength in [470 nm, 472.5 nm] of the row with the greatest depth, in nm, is 471.90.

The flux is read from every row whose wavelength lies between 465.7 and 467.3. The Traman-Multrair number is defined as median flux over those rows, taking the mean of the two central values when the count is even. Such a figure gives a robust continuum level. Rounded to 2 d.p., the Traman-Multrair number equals 0.98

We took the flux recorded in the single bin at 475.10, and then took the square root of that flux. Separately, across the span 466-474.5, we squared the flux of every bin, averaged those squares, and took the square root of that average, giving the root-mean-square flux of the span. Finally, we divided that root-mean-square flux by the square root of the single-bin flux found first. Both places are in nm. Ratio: 0.929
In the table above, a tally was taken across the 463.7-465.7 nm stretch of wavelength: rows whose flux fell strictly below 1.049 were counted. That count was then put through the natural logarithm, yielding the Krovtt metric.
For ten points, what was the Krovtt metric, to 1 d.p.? 1.6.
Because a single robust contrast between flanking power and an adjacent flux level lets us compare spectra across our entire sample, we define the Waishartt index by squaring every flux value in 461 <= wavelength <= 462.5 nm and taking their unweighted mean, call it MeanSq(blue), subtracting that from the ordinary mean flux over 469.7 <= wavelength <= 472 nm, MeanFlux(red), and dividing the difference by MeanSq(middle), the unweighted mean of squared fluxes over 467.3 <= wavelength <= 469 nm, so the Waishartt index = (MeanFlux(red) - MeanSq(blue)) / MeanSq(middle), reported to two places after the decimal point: -0.19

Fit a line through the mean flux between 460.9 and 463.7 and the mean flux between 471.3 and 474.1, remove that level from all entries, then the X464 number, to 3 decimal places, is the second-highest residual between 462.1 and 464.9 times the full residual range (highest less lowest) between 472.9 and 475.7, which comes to -0.011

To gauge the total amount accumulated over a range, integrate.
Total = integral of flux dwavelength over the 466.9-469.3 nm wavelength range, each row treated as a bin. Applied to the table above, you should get 2.2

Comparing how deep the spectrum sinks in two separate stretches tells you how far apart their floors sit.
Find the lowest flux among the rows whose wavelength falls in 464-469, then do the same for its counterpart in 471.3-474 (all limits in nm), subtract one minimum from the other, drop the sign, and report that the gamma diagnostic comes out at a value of 0.10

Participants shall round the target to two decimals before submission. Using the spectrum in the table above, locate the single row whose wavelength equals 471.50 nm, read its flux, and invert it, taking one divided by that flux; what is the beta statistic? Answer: 1.03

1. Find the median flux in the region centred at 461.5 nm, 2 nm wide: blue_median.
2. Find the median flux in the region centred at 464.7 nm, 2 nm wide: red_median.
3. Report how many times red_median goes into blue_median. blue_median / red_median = 1.16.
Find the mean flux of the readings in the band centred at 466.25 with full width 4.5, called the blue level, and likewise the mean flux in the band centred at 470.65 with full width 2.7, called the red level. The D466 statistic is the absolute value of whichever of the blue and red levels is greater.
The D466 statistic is 1.02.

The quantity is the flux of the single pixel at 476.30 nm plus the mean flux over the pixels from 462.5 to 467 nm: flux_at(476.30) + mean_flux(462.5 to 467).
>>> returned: 1.70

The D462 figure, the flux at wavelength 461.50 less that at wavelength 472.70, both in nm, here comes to 0.14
